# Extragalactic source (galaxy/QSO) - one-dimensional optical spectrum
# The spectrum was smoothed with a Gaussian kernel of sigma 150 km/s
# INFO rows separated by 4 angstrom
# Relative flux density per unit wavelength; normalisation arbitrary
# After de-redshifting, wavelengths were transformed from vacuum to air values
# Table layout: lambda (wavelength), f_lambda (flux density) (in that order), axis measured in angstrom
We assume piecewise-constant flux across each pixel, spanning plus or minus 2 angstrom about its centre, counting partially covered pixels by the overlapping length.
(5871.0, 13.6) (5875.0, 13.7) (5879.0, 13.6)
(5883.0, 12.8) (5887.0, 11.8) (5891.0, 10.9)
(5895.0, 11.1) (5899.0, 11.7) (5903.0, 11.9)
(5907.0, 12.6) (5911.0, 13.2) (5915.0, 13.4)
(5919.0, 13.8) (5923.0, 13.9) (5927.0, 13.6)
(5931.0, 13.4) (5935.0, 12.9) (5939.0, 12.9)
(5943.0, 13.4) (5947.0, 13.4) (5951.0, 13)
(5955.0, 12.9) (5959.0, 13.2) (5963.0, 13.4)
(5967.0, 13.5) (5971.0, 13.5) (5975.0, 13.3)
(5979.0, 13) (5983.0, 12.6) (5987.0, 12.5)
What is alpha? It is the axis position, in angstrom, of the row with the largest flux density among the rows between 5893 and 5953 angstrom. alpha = 5923.0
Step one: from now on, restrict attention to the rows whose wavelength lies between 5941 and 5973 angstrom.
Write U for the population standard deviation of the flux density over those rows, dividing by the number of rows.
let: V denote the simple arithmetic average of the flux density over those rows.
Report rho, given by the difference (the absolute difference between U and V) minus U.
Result 12.9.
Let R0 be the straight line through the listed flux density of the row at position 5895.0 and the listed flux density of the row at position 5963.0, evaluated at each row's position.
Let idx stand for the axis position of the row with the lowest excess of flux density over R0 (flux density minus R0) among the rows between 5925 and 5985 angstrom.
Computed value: 5983.0 angstrom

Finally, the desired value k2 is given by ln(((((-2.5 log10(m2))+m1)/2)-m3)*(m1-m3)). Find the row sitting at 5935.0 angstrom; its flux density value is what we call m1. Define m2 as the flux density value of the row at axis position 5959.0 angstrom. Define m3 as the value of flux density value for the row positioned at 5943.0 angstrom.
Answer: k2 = 1.4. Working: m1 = 12.9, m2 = 13.2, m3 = 13.4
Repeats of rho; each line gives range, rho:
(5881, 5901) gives 10.3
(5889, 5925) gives 10.3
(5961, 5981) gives 13.0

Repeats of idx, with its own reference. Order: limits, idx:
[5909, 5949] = 5939.0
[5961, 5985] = 5983.0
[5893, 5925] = 5895.0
